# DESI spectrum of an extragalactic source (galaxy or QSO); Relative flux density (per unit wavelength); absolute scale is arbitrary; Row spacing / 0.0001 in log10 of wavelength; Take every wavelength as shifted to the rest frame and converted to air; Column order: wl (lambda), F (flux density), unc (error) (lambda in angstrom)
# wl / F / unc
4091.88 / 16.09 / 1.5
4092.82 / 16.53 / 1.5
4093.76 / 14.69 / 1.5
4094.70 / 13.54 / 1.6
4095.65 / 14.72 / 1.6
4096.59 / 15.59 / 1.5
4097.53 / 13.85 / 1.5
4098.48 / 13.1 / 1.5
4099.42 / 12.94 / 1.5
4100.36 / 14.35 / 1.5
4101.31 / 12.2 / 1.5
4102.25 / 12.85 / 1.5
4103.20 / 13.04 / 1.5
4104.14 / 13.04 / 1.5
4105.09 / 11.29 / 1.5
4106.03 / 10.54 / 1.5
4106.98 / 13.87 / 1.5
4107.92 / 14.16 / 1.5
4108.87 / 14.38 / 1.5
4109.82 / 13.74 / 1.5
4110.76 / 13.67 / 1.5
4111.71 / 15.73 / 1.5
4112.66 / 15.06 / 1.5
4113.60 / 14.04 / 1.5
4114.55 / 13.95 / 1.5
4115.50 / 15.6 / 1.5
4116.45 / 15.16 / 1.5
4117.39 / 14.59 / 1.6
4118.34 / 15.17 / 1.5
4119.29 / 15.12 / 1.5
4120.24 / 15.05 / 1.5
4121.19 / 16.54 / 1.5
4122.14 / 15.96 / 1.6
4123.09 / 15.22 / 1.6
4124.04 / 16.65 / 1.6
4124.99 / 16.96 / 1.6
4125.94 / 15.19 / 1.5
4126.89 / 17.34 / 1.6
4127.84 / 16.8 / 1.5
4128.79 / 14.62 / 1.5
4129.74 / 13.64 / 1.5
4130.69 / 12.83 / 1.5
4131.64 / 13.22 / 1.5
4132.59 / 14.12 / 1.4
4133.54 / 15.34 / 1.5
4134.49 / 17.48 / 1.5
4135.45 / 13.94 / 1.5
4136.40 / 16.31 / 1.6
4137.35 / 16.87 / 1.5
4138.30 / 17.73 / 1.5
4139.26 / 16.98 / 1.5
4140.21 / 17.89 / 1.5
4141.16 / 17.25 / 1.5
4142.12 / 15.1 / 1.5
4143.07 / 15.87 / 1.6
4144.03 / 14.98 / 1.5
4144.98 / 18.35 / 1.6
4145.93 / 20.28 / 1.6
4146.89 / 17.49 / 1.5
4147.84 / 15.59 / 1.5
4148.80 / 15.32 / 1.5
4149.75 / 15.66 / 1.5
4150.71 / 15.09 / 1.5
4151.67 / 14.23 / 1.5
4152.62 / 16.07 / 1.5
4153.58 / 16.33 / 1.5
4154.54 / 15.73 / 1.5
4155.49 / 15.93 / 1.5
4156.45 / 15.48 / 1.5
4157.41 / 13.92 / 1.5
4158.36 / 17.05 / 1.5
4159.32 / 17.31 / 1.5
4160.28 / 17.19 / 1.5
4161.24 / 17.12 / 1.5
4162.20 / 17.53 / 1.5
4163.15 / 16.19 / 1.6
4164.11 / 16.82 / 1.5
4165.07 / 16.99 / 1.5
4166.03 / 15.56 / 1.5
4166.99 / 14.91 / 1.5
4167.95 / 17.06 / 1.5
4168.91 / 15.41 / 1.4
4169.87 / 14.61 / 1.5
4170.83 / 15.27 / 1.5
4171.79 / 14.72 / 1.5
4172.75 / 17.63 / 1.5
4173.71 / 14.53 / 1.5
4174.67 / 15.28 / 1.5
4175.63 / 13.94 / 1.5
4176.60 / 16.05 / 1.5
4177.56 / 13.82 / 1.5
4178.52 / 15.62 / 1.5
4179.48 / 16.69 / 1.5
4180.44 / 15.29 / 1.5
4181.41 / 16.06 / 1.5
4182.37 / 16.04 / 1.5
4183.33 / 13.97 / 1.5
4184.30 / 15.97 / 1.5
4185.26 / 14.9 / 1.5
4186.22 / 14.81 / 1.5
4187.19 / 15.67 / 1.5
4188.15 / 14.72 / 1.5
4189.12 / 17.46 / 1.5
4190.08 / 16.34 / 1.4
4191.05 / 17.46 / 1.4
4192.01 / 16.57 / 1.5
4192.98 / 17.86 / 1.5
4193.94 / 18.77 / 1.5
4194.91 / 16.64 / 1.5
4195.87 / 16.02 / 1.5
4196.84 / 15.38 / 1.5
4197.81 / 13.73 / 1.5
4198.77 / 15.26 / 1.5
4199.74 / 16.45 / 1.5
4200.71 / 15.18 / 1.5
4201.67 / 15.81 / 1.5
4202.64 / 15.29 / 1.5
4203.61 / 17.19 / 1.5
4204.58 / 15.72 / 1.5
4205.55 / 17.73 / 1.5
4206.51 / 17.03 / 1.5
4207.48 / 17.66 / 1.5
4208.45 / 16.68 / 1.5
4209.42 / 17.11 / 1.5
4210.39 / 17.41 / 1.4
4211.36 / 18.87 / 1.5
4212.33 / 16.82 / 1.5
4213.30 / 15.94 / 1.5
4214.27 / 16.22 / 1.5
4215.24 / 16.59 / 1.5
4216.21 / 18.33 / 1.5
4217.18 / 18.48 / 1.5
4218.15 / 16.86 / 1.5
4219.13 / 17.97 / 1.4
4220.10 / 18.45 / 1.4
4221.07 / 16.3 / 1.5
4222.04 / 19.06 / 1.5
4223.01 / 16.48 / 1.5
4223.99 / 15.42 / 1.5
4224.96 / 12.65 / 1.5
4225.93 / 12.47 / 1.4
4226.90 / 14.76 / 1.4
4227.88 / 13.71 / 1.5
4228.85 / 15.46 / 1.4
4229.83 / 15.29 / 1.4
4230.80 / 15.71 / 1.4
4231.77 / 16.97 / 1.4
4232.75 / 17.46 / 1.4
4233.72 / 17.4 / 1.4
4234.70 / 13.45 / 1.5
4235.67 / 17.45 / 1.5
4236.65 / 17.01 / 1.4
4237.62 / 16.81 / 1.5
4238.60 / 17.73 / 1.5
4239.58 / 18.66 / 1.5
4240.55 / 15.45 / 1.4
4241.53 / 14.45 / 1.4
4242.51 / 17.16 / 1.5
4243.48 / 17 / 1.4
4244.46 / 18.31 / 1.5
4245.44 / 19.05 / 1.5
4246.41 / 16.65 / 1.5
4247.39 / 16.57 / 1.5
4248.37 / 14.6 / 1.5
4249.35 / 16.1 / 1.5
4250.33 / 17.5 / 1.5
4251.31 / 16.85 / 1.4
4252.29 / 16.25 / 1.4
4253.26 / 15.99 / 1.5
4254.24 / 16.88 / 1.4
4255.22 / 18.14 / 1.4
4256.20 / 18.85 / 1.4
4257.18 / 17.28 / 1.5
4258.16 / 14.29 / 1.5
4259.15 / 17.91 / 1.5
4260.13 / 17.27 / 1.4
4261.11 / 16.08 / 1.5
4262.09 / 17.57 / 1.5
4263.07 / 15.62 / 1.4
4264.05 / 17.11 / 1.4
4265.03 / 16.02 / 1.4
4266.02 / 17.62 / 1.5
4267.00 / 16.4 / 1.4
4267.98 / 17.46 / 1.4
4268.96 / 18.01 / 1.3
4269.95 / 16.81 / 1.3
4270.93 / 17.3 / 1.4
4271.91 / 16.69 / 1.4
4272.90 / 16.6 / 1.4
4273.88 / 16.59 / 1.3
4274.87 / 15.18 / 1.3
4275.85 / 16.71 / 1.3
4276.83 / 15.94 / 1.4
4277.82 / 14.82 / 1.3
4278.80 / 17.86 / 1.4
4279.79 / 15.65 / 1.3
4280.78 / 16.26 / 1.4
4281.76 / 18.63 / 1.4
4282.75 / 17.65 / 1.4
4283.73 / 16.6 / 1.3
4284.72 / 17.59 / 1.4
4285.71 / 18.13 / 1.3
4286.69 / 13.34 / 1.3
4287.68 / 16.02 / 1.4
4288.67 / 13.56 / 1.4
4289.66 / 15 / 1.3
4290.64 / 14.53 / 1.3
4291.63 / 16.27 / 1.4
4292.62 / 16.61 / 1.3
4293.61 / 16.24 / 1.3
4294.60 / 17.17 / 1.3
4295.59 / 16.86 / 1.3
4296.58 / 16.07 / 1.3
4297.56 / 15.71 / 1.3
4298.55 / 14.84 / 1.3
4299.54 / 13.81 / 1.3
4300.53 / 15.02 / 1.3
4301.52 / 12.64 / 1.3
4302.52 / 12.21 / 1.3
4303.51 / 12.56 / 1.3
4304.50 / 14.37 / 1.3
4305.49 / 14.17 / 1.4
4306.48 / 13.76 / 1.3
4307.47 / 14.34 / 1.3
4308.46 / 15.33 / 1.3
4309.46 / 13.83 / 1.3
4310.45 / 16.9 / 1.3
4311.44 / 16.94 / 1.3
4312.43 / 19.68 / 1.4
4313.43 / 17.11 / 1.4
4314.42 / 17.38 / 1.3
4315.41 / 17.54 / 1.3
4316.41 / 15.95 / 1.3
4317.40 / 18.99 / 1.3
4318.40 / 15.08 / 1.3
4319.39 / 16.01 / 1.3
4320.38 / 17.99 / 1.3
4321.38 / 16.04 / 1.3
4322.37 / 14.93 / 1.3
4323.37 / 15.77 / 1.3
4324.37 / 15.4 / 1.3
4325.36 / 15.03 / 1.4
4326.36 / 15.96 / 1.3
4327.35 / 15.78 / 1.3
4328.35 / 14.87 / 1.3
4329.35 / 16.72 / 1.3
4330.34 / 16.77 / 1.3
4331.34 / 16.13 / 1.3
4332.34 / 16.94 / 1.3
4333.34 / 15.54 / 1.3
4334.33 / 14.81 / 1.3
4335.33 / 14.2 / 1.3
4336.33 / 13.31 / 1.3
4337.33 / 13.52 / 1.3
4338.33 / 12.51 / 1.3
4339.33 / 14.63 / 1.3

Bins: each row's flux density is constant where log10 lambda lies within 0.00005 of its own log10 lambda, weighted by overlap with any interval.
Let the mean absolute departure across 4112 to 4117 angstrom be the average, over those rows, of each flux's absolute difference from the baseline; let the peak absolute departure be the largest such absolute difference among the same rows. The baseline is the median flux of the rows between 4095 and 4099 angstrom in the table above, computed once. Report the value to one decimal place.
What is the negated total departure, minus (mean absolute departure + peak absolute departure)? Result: -2.0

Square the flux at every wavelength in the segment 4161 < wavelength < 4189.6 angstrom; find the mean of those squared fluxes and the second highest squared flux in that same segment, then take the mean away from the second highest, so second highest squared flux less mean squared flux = 60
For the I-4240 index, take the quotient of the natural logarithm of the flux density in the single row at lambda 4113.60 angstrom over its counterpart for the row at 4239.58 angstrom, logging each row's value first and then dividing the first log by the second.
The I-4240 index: 0.90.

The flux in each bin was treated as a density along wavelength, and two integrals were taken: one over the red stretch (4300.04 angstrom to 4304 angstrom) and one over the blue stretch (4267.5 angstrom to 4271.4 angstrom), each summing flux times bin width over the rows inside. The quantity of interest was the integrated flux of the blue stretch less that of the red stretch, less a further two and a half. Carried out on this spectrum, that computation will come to 14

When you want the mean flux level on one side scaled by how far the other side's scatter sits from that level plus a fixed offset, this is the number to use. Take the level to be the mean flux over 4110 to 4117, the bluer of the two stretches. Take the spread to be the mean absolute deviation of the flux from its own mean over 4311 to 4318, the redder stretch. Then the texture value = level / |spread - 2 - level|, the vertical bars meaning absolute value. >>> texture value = 0.934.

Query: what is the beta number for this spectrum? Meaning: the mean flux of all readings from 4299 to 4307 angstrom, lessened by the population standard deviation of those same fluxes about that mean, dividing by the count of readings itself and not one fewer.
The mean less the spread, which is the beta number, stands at 12.6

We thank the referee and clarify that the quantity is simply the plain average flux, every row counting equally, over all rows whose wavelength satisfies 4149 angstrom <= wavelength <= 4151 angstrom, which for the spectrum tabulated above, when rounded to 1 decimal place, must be 15.4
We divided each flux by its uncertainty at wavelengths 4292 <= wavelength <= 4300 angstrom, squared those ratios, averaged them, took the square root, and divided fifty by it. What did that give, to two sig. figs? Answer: 4.1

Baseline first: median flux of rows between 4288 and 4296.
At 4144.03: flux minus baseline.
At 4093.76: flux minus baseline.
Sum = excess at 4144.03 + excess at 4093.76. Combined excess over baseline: -3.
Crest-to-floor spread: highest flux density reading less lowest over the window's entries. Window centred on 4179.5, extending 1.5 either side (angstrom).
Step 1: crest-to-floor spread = 1.4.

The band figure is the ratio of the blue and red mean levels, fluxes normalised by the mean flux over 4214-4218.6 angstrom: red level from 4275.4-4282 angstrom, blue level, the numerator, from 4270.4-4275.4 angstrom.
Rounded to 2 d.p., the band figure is 1.00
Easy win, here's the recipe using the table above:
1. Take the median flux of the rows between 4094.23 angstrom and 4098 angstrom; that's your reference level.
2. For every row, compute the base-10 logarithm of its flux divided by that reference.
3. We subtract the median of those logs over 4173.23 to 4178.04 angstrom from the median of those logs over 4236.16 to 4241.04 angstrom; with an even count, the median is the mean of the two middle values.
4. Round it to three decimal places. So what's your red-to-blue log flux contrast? 0.068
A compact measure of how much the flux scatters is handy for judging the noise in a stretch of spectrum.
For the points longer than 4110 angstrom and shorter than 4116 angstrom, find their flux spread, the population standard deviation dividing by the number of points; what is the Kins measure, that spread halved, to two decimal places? 0.41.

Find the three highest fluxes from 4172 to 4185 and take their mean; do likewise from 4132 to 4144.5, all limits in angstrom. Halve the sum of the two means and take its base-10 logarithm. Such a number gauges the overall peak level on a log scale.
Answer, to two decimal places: 1.24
